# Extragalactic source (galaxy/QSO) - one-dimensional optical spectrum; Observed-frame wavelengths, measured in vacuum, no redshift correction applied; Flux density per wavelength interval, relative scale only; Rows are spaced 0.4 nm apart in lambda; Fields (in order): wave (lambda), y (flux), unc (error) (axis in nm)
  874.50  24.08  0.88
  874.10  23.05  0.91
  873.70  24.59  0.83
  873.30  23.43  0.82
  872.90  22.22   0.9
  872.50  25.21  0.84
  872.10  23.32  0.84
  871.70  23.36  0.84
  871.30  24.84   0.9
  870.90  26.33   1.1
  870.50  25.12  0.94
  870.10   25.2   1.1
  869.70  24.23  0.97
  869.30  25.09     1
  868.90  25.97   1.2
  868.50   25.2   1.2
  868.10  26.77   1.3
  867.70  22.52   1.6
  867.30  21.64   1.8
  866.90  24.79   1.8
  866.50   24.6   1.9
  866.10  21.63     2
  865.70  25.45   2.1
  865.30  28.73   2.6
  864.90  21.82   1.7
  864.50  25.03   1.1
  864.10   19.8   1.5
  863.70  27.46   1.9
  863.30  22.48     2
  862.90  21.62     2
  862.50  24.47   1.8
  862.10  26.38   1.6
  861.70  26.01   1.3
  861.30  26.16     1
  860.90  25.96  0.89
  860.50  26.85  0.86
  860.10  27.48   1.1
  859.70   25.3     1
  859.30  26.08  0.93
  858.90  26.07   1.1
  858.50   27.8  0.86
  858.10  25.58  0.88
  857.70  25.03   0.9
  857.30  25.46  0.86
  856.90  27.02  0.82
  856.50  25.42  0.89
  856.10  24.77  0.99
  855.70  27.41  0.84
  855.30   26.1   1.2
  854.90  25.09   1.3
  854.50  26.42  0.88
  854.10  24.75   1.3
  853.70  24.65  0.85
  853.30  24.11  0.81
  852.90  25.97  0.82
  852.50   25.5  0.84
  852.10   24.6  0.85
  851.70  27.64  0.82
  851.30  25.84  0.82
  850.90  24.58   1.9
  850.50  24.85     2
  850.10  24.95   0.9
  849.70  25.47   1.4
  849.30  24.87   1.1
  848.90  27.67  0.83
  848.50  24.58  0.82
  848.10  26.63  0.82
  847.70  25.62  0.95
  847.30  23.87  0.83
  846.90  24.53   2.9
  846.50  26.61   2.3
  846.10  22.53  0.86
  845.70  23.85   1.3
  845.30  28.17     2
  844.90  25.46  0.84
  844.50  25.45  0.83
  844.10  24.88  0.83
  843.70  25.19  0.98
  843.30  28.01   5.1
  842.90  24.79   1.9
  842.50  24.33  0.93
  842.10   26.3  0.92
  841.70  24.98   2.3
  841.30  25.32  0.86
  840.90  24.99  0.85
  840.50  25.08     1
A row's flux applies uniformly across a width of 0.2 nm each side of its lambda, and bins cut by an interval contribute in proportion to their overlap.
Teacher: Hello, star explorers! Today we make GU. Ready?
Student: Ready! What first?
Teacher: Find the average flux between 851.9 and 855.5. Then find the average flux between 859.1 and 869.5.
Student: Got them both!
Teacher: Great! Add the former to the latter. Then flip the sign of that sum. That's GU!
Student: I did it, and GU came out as -50.1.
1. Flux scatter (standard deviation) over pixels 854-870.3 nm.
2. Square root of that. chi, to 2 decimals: 1.38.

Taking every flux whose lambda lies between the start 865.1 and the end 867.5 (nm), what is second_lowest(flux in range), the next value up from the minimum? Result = 21.64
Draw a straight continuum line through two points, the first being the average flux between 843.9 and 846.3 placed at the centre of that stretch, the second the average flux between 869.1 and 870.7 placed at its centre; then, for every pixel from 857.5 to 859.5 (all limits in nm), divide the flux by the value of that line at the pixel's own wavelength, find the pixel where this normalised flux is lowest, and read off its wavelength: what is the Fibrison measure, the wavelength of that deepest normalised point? 857.70 nm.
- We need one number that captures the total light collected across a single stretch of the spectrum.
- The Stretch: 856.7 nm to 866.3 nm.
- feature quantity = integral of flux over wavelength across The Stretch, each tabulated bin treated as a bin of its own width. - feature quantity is 242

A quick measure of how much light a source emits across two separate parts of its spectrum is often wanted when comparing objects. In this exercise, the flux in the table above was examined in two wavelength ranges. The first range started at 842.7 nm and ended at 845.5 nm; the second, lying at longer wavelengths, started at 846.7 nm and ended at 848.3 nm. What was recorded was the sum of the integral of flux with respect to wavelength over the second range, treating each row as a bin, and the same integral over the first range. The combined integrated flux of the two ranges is 113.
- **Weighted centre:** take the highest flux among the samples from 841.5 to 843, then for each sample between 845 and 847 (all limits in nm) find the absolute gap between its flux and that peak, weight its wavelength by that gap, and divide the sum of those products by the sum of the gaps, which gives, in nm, 846.01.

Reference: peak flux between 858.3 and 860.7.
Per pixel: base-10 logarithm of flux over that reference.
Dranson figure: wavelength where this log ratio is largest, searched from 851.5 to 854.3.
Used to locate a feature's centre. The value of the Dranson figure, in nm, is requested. 851.70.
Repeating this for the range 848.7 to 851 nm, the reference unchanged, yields 848.90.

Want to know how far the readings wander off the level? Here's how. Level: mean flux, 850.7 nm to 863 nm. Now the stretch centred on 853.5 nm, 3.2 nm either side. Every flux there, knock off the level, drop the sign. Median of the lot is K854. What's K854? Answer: 0.9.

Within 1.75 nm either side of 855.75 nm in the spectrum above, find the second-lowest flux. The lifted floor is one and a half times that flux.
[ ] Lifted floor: 37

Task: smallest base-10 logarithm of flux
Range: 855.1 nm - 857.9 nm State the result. 1.39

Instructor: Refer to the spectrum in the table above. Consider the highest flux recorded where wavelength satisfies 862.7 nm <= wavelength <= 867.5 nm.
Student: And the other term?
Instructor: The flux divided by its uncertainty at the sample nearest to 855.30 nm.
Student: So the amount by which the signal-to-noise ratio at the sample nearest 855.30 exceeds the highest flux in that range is -7.0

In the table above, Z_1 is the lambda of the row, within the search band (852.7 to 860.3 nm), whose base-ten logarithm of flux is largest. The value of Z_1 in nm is 858.50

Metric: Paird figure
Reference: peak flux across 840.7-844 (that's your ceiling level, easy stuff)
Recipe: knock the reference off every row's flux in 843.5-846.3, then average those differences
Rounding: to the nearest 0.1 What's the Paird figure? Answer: -2.9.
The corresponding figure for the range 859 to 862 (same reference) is -1.7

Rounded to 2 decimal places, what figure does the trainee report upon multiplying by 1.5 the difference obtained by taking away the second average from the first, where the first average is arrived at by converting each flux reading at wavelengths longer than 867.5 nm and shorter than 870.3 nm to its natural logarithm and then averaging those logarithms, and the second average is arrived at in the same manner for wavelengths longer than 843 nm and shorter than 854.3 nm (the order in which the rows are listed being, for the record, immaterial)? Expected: -0.02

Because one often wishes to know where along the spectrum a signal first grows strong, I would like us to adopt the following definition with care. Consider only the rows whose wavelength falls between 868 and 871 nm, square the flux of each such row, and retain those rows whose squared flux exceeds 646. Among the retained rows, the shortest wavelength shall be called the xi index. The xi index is 868.10 nm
